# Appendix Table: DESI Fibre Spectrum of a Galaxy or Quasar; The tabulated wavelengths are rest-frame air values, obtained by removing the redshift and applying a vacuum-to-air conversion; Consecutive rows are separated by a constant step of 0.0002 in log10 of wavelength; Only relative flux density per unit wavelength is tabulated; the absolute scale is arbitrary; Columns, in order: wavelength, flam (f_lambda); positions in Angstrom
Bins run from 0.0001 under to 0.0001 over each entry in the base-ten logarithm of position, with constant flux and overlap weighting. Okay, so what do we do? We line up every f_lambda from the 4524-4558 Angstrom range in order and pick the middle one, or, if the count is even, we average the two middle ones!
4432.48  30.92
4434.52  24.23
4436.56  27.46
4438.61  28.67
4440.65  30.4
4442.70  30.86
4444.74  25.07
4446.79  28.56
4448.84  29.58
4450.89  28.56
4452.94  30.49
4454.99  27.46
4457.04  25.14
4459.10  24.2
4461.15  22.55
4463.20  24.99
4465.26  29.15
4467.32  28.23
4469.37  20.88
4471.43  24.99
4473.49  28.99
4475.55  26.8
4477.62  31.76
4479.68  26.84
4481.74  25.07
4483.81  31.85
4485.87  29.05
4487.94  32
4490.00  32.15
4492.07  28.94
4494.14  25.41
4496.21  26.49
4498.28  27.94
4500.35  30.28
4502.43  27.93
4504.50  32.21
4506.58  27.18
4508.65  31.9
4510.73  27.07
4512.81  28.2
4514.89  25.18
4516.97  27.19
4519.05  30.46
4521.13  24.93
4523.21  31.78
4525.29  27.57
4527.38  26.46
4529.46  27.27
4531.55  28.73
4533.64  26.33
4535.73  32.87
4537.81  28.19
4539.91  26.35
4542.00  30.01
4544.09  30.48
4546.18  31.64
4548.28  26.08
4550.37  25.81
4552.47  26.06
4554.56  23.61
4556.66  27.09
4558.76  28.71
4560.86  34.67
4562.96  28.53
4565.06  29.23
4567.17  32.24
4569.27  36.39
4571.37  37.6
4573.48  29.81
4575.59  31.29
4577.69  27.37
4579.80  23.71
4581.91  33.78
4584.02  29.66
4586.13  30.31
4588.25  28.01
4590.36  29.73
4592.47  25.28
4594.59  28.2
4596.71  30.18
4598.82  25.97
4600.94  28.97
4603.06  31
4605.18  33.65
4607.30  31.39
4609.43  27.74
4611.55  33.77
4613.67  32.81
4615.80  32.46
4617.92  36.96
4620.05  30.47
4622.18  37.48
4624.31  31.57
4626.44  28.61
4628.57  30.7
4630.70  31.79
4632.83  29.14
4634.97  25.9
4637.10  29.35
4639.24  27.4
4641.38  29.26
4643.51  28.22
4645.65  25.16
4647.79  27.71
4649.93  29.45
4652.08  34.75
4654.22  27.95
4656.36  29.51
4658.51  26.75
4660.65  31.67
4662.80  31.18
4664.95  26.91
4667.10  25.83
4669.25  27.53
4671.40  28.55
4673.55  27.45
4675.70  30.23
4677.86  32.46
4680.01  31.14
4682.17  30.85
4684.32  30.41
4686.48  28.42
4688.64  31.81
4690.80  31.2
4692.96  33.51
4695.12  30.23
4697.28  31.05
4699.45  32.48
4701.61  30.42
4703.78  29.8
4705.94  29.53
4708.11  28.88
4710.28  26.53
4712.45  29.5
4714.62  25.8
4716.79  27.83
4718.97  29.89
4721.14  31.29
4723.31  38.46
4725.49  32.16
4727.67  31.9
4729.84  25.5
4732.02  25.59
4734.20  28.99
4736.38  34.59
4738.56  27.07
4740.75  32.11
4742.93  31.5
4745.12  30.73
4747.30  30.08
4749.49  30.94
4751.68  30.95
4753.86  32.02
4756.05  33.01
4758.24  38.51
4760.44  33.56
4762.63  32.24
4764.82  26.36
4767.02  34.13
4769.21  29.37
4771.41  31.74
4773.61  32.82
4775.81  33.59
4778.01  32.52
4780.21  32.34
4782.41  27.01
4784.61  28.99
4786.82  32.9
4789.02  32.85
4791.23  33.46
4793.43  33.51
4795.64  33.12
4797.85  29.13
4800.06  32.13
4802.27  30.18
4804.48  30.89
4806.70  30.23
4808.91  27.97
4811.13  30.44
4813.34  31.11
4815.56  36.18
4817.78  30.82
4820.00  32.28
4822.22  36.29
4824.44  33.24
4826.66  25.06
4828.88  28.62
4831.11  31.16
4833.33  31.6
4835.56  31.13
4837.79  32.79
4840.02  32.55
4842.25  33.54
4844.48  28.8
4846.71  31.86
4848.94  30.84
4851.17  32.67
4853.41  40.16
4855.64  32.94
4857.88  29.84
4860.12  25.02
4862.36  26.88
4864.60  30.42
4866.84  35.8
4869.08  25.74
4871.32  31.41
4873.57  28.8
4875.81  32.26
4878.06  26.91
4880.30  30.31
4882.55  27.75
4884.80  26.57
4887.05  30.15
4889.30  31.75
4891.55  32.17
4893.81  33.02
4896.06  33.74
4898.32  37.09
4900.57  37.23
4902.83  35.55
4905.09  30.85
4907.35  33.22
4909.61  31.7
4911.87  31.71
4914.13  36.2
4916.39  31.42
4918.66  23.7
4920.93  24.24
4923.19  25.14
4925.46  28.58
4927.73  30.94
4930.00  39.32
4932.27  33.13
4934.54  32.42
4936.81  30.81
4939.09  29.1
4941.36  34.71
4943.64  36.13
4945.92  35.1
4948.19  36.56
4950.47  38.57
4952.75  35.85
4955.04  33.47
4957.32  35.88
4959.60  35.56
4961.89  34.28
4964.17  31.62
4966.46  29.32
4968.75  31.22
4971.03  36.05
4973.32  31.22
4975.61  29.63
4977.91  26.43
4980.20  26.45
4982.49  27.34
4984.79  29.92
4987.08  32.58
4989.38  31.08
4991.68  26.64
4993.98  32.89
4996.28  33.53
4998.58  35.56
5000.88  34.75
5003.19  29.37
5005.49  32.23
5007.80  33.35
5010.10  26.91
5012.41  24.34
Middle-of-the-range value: 27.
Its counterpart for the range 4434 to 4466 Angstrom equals 28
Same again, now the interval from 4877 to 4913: 32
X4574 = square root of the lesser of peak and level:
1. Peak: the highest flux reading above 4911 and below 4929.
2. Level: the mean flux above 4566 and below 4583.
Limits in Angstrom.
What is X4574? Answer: 5.61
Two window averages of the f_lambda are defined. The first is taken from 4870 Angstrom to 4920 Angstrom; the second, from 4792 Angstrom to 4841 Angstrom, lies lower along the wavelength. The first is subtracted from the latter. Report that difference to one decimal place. -0.1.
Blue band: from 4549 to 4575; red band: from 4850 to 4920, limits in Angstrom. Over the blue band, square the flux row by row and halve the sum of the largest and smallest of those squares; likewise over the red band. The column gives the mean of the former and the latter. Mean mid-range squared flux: 1036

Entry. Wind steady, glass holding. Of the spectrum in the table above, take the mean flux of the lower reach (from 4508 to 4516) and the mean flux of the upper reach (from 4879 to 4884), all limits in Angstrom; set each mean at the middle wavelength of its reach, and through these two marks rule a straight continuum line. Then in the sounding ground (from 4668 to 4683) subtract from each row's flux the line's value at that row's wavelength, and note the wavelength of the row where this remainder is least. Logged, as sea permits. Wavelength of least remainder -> 4673.55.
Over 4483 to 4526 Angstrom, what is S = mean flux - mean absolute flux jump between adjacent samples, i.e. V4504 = 26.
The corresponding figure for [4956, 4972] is 31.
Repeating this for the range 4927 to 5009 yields 30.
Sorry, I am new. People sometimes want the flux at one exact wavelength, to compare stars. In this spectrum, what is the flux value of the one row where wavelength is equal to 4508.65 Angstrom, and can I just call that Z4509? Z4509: 31.9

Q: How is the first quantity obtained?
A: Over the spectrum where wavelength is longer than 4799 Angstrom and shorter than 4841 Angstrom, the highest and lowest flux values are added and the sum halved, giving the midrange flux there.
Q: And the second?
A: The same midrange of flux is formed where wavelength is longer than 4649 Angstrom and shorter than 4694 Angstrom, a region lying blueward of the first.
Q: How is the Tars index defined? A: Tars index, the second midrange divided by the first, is 0.99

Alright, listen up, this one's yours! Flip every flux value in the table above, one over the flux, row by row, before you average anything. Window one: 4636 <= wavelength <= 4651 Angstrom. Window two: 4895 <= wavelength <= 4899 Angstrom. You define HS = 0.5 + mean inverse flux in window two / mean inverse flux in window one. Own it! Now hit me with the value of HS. 1.29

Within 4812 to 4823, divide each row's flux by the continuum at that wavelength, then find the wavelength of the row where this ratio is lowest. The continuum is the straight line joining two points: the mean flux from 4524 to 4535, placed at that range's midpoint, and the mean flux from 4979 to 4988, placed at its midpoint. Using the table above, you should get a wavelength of 4817.78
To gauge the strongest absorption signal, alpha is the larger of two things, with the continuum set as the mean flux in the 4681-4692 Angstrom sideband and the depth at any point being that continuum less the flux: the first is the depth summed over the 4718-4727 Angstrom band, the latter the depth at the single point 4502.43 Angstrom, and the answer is 2.6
